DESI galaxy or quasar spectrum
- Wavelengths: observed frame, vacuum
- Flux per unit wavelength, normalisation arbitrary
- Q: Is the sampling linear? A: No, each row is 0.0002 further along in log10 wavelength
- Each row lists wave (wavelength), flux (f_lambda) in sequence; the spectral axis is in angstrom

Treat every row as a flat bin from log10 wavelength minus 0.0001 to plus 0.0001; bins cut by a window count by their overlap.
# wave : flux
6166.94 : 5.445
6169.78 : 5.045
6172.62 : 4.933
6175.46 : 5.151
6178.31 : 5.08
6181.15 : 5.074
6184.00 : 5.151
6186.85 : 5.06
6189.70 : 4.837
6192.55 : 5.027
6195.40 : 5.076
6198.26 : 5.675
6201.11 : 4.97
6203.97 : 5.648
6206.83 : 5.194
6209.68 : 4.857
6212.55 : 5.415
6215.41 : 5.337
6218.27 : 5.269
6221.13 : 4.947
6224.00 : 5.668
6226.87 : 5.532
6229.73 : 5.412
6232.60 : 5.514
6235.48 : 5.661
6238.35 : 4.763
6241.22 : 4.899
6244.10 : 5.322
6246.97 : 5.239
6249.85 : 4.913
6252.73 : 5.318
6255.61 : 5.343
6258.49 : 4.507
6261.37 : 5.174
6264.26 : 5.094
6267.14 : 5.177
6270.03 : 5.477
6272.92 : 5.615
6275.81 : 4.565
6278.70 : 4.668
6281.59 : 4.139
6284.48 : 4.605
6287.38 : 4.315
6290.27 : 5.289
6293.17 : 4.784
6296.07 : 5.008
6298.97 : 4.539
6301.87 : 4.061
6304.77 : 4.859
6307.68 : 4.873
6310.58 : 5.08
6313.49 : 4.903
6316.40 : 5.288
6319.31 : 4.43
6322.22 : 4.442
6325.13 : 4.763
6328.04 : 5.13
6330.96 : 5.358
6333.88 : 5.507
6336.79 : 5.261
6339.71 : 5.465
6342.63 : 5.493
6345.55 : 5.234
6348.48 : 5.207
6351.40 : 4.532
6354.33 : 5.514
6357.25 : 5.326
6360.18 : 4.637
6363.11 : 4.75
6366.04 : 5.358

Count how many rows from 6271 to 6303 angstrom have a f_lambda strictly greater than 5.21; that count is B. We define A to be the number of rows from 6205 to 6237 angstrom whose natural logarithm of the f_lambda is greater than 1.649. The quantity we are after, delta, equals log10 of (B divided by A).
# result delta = -0.6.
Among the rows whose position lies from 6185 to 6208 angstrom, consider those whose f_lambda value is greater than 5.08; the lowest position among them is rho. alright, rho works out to 6198.26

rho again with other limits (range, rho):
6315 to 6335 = 6316.40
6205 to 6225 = 6206.83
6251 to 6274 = 6252.73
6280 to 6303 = 6290.27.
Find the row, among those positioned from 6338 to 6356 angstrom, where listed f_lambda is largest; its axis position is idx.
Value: 6354.33 angstrom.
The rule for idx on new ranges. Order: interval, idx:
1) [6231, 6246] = 6235.48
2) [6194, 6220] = 6198.26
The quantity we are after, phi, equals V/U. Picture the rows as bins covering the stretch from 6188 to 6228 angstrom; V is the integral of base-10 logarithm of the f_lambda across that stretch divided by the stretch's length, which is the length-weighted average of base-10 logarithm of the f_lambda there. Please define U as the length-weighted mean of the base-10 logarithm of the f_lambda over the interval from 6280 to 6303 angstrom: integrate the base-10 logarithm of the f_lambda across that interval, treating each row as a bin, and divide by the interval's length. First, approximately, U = 0.66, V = 0.719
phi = 1.09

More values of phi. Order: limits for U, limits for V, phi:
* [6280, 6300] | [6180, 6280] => 1.07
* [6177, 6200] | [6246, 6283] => 0.99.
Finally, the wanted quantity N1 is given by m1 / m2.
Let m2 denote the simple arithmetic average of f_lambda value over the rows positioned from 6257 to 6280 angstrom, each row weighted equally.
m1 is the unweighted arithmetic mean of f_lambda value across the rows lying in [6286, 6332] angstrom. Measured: 0.96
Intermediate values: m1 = 4.82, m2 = 5.03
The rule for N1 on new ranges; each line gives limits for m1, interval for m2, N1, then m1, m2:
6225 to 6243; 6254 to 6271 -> 1.03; 5.30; 5.13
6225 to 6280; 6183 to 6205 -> 1.00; 5.17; 5.18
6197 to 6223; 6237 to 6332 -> 1.07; 5.26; 4.91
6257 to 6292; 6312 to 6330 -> 1.01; 4.89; 4.83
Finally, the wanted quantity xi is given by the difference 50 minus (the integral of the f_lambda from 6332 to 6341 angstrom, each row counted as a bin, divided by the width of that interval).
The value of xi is 44.59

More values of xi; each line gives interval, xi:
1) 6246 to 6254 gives 44.85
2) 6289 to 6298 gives 45.01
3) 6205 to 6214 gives 44.82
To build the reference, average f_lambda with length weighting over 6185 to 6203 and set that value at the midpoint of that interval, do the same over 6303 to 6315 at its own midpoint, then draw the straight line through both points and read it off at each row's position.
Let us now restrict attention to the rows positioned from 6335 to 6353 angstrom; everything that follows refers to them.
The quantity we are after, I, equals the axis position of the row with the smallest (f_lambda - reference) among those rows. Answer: 6351.40 angstrom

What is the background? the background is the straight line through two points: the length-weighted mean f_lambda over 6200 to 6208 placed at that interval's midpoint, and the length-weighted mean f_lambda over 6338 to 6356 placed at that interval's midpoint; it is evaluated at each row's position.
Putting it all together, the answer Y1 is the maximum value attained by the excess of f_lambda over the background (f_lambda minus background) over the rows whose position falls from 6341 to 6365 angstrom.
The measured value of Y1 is 0.27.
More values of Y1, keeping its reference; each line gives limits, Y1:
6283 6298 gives 0.03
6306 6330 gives 0.04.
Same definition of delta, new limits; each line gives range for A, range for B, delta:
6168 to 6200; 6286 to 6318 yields 0.3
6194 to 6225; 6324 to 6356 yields 0.1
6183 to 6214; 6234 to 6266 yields 0.2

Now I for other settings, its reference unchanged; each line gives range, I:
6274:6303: 6301.87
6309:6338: 6319.31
